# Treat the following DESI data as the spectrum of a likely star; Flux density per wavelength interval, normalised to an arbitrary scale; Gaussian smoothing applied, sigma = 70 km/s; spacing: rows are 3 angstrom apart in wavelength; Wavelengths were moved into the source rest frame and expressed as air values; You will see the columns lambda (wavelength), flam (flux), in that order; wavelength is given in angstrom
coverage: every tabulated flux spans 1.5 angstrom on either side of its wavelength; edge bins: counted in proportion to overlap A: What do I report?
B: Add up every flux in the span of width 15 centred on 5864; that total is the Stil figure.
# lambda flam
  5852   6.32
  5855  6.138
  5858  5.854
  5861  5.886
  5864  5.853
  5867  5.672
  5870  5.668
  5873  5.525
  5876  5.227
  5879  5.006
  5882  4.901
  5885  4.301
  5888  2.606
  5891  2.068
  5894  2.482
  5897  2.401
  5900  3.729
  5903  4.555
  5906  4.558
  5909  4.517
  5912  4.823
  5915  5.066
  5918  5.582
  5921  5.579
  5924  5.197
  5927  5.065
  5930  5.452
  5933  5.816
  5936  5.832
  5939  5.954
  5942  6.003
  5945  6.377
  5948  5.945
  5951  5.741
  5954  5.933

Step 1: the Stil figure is 28.9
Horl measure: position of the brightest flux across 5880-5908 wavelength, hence 5882 angstrom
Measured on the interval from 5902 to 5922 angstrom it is 5918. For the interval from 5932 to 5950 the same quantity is 5945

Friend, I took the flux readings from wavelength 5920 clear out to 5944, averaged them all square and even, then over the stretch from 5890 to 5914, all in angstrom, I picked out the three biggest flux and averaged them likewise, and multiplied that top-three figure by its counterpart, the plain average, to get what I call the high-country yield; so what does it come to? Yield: 26.1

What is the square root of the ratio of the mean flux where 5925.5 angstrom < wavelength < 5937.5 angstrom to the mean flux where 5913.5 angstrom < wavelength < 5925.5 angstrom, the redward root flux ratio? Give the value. 1.0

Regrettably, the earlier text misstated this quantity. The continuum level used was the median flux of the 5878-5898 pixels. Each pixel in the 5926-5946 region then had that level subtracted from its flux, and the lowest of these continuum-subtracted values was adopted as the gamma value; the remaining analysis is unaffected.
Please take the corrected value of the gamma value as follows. 2.5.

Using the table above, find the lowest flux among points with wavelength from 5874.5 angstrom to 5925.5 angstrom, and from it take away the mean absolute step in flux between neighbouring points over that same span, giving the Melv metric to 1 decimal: 1.6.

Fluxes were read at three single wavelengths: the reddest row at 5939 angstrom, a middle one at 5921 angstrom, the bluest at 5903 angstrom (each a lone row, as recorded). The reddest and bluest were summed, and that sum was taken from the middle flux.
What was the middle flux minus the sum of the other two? -4.93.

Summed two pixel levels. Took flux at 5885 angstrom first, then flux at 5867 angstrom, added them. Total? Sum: 10.0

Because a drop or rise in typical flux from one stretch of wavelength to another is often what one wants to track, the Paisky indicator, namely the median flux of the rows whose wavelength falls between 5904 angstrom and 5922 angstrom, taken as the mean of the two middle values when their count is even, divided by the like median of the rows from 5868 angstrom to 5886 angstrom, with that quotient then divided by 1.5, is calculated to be 0.64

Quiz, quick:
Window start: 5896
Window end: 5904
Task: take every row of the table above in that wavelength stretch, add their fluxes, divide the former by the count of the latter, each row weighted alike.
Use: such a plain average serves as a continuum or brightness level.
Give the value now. 3.6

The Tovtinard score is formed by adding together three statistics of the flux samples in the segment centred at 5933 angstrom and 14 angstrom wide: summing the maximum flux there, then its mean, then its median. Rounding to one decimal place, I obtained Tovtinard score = 17.4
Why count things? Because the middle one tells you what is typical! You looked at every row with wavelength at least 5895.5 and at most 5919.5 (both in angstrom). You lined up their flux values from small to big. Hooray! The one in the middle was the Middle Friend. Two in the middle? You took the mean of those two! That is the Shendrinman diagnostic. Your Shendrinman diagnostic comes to 4.6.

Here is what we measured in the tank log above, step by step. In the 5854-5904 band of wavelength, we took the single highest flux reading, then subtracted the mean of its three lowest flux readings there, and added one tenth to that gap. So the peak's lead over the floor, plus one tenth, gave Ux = 3.9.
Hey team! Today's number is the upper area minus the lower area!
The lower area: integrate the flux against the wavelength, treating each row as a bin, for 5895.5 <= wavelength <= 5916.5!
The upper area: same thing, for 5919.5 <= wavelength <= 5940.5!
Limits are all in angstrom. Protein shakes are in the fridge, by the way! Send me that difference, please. 28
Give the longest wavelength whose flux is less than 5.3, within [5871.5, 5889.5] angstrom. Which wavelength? 5888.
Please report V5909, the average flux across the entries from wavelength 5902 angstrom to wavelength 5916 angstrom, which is 4.7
